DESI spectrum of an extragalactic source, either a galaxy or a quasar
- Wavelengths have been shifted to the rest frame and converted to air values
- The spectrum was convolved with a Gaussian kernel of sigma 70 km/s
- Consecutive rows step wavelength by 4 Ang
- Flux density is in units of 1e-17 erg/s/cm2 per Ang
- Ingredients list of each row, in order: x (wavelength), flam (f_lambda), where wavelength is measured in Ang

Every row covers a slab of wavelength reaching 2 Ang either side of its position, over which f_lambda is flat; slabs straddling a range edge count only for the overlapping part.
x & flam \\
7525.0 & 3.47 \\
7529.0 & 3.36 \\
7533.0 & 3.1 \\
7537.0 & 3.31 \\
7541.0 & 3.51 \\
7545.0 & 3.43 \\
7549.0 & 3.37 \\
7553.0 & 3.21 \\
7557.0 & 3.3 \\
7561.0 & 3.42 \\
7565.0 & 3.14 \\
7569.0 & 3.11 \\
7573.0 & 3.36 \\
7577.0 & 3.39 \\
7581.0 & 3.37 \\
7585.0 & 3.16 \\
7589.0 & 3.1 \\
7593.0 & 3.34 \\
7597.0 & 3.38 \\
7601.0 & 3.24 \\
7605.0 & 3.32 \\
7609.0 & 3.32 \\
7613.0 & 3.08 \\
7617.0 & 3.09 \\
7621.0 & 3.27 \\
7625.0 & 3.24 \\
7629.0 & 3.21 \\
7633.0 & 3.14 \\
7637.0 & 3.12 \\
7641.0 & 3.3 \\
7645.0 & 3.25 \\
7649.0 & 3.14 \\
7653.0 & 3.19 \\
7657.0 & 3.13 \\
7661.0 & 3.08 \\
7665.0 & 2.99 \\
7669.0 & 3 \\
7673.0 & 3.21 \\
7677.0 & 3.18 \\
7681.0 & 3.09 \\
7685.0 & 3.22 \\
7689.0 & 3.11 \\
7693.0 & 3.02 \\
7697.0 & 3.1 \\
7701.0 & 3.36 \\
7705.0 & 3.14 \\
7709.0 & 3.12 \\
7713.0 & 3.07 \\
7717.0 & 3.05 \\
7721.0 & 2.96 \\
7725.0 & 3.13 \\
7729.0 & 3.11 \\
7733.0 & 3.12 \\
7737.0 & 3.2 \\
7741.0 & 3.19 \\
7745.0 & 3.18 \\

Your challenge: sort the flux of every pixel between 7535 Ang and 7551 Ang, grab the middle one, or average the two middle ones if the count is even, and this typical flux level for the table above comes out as 3.40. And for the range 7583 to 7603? 3.24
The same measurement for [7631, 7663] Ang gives 3.14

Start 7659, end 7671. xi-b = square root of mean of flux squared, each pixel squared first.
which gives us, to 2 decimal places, 3.02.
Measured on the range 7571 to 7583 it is 3.37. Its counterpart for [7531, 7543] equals 3.31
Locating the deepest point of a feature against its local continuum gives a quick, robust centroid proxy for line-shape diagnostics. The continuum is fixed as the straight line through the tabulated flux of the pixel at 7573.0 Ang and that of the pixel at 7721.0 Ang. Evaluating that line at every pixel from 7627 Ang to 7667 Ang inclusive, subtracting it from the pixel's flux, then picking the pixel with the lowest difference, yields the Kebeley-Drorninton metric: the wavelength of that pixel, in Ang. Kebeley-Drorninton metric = 7665.0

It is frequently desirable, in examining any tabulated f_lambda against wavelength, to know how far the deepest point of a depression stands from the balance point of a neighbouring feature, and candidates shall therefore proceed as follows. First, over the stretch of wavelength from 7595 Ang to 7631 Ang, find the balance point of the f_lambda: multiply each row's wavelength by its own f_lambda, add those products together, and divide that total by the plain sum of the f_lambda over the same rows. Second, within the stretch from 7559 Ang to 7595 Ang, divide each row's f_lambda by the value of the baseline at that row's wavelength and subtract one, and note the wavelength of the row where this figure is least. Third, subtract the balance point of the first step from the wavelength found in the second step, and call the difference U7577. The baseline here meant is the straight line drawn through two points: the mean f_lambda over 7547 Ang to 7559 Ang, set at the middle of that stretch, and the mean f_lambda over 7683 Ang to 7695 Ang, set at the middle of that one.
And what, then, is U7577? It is -43.9 Ang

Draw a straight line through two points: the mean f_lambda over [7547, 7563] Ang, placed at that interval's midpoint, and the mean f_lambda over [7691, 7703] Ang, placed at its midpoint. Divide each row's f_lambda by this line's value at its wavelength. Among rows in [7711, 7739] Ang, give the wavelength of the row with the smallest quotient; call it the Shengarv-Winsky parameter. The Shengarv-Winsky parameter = 7721.0 Ang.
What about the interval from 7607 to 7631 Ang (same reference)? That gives 7613.0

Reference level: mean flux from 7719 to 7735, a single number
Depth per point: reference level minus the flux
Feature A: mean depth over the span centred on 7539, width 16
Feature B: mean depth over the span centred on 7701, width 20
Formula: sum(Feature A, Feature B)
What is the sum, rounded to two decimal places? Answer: -0.33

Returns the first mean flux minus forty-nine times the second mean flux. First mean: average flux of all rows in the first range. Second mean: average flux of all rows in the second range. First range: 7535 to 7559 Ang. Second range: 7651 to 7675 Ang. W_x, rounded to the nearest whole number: -149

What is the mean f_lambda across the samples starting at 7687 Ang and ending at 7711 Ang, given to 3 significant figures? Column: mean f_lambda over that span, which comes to 3.14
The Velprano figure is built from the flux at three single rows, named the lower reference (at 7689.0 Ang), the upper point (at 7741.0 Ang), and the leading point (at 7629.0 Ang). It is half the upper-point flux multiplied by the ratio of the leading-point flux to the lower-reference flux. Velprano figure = 1.65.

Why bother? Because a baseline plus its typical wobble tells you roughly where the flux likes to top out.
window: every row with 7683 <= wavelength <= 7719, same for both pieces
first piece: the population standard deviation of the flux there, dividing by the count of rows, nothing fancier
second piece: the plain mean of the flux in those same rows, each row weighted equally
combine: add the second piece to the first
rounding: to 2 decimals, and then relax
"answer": 3.23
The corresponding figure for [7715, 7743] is 3.19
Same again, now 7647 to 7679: 3.19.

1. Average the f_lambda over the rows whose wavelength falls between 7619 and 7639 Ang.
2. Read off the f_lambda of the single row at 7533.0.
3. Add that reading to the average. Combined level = 6.30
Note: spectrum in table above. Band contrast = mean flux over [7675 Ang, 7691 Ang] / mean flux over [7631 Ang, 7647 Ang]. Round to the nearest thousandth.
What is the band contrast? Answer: 0.984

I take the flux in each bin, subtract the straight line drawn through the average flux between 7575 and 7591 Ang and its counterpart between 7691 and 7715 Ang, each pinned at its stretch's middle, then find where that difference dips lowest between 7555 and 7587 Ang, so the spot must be 7569.0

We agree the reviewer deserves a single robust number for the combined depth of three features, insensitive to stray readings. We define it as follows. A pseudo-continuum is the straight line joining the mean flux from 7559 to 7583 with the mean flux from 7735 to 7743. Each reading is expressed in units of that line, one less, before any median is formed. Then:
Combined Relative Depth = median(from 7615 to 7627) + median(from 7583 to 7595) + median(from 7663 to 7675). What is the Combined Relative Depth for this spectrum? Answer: -0.12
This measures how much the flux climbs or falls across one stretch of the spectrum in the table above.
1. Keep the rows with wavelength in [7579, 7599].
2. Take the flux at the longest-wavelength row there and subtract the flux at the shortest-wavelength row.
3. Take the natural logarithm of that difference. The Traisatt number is -4.61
